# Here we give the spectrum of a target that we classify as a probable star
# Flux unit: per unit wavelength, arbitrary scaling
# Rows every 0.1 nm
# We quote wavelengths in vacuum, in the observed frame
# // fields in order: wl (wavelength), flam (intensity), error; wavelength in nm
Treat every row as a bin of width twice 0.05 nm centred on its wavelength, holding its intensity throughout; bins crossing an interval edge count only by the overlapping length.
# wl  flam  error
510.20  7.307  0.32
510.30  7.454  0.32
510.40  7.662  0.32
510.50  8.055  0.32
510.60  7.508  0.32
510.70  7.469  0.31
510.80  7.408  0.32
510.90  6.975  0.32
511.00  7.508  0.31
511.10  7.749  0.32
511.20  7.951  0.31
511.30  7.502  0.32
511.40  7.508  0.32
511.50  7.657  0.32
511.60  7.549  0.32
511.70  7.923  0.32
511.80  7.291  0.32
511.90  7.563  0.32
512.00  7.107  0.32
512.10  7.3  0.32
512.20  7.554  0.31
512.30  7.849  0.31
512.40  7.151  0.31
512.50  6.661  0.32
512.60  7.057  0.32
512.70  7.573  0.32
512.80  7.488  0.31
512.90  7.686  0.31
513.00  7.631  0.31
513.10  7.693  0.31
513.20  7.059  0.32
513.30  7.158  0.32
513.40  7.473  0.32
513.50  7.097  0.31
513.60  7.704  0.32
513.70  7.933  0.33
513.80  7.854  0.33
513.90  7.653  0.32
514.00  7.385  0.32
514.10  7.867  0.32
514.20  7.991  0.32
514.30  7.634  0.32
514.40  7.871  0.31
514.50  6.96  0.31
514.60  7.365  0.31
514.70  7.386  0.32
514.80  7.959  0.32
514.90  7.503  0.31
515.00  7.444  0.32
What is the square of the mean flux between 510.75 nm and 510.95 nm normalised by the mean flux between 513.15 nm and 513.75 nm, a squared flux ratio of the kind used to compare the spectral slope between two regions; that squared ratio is 0.94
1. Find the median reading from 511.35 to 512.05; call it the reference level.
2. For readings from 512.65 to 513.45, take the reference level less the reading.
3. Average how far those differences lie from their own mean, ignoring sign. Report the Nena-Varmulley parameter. 0.18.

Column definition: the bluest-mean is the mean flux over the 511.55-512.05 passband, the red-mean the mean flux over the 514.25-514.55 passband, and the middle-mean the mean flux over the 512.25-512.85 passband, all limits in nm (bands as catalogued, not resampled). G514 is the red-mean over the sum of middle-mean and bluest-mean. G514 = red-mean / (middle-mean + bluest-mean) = 0.507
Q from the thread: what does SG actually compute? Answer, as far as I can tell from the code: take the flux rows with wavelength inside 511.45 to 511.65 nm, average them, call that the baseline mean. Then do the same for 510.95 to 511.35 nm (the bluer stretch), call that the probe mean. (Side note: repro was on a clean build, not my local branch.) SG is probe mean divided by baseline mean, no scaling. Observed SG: 1.01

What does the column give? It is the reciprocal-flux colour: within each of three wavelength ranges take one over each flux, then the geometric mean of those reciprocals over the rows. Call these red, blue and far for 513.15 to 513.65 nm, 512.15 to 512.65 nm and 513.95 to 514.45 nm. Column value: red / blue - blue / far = -0.077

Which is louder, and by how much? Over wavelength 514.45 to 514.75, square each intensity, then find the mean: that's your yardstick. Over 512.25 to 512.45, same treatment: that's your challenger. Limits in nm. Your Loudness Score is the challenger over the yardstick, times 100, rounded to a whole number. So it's 108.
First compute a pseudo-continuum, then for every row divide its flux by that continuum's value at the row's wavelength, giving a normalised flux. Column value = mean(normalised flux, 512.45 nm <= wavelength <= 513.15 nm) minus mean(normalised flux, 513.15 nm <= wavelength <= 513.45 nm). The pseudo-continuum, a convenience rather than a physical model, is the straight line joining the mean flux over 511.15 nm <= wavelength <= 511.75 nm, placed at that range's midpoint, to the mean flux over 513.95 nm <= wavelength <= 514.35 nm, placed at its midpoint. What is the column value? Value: 0.02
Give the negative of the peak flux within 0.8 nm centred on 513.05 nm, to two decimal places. -7.69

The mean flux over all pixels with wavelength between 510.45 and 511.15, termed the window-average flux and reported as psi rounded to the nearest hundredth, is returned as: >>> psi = 7.52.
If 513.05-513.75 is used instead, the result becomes 7.45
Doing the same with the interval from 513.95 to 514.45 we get 7.75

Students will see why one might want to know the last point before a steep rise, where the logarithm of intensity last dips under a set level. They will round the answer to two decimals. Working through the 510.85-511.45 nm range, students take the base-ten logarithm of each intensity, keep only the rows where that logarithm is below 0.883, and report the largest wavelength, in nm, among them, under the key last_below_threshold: 511.40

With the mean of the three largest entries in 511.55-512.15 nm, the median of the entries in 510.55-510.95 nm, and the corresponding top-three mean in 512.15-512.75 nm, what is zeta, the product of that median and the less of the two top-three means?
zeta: 57.0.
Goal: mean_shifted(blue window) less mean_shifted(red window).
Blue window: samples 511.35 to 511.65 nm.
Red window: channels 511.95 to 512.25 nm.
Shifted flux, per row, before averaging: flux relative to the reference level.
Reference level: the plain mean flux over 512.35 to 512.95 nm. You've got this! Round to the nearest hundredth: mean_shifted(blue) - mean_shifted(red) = 0.25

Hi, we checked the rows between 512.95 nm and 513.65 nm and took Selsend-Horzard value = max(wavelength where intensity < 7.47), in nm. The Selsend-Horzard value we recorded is 513.50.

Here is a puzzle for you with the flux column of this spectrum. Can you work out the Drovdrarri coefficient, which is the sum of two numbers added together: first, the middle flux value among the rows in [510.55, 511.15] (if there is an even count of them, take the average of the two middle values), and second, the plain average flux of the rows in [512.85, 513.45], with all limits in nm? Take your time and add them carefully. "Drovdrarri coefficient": 14.9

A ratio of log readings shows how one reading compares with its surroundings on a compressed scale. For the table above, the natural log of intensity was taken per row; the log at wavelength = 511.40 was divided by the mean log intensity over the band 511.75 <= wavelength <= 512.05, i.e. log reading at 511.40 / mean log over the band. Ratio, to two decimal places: 1.01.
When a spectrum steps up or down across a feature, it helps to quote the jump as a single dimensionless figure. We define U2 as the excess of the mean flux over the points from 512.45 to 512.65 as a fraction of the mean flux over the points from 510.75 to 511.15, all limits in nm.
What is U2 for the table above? -0.07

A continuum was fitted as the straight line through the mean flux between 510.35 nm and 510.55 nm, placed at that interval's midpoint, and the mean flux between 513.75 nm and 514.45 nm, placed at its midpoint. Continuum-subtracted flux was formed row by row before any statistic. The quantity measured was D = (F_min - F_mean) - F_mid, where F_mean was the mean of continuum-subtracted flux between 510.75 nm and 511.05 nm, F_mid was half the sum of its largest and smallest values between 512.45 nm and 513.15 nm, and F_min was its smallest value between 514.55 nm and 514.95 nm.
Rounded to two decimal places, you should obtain 0.79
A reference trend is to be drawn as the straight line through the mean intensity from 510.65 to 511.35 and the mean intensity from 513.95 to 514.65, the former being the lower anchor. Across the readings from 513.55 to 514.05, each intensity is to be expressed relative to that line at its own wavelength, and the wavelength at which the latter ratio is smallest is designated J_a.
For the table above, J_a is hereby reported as 514.00 nm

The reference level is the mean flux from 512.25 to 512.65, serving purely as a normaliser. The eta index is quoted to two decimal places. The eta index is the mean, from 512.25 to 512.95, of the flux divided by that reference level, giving 1.02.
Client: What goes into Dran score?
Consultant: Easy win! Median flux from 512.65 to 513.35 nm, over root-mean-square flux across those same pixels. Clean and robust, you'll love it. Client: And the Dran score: 1.01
